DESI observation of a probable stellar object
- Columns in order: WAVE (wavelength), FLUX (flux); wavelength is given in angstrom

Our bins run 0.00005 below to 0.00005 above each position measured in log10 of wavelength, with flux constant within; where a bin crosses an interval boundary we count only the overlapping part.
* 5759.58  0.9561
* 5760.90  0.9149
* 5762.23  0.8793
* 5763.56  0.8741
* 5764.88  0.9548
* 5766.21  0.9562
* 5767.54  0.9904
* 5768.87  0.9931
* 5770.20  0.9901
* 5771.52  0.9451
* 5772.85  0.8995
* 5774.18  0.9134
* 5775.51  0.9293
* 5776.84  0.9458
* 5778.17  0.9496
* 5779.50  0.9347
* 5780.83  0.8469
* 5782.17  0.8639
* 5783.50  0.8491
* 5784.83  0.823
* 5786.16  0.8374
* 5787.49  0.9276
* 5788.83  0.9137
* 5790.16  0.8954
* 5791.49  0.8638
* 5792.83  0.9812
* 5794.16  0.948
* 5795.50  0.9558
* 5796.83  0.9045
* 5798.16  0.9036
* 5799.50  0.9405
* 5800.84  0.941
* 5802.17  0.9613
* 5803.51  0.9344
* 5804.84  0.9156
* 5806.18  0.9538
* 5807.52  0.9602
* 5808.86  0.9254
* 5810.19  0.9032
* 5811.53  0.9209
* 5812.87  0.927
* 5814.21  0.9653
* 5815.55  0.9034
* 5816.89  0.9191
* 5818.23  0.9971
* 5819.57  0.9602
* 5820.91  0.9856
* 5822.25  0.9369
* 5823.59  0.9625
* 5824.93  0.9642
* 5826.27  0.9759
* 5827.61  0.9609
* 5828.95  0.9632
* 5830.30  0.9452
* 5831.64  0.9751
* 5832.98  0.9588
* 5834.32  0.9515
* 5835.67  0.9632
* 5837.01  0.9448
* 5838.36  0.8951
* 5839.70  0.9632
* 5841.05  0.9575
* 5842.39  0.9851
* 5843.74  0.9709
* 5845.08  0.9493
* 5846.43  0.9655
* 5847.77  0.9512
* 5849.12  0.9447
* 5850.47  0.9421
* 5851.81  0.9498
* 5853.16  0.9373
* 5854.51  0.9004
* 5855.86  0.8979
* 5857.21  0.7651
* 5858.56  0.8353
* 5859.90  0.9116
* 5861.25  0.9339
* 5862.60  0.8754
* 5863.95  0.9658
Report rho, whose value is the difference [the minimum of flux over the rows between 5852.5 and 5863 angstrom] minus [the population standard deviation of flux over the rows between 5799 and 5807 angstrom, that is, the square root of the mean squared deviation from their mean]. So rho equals 0.75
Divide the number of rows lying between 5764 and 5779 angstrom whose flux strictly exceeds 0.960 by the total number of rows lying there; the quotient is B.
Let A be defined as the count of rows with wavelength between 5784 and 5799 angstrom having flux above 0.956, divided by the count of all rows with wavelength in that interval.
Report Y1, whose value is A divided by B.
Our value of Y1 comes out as 0.3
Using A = 0.1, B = 0.27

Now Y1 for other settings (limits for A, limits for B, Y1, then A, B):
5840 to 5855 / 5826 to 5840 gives 0.7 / 0.4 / 0.55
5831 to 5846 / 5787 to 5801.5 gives 7.0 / 0.6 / 0.09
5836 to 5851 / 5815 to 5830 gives 0.6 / 0.5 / 0.73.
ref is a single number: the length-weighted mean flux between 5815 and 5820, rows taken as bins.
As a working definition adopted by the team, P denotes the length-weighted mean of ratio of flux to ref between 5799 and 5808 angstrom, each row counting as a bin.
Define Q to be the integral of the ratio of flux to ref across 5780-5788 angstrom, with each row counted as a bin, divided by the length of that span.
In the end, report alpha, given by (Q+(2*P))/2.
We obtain 1.45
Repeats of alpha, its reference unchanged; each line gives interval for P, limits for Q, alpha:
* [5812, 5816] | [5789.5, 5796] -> 1.48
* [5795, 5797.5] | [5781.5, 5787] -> 1.43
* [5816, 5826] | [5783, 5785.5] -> 1.46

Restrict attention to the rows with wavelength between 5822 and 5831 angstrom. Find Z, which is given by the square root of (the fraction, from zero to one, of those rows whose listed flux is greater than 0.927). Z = 1.0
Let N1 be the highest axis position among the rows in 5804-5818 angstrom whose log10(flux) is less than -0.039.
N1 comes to 5815.55 angstrom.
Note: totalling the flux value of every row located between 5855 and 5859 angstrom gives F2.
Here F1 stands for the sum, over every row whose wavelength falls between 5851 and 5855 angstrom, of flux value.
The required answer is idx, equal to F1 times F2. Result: 6.96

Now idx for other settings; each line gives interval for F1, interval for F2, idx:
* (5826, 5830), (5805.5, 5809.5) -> 8.23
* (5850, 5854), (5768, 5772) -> 8.28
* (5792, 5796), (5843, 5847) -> 8.33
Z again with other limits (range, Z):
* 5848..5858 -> 0.8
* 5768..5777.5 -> 0.8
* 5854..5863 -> 0.4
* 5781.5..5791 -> 0.4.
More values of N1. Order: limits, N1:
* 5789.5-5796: 5791.49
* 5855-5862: 5859.90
